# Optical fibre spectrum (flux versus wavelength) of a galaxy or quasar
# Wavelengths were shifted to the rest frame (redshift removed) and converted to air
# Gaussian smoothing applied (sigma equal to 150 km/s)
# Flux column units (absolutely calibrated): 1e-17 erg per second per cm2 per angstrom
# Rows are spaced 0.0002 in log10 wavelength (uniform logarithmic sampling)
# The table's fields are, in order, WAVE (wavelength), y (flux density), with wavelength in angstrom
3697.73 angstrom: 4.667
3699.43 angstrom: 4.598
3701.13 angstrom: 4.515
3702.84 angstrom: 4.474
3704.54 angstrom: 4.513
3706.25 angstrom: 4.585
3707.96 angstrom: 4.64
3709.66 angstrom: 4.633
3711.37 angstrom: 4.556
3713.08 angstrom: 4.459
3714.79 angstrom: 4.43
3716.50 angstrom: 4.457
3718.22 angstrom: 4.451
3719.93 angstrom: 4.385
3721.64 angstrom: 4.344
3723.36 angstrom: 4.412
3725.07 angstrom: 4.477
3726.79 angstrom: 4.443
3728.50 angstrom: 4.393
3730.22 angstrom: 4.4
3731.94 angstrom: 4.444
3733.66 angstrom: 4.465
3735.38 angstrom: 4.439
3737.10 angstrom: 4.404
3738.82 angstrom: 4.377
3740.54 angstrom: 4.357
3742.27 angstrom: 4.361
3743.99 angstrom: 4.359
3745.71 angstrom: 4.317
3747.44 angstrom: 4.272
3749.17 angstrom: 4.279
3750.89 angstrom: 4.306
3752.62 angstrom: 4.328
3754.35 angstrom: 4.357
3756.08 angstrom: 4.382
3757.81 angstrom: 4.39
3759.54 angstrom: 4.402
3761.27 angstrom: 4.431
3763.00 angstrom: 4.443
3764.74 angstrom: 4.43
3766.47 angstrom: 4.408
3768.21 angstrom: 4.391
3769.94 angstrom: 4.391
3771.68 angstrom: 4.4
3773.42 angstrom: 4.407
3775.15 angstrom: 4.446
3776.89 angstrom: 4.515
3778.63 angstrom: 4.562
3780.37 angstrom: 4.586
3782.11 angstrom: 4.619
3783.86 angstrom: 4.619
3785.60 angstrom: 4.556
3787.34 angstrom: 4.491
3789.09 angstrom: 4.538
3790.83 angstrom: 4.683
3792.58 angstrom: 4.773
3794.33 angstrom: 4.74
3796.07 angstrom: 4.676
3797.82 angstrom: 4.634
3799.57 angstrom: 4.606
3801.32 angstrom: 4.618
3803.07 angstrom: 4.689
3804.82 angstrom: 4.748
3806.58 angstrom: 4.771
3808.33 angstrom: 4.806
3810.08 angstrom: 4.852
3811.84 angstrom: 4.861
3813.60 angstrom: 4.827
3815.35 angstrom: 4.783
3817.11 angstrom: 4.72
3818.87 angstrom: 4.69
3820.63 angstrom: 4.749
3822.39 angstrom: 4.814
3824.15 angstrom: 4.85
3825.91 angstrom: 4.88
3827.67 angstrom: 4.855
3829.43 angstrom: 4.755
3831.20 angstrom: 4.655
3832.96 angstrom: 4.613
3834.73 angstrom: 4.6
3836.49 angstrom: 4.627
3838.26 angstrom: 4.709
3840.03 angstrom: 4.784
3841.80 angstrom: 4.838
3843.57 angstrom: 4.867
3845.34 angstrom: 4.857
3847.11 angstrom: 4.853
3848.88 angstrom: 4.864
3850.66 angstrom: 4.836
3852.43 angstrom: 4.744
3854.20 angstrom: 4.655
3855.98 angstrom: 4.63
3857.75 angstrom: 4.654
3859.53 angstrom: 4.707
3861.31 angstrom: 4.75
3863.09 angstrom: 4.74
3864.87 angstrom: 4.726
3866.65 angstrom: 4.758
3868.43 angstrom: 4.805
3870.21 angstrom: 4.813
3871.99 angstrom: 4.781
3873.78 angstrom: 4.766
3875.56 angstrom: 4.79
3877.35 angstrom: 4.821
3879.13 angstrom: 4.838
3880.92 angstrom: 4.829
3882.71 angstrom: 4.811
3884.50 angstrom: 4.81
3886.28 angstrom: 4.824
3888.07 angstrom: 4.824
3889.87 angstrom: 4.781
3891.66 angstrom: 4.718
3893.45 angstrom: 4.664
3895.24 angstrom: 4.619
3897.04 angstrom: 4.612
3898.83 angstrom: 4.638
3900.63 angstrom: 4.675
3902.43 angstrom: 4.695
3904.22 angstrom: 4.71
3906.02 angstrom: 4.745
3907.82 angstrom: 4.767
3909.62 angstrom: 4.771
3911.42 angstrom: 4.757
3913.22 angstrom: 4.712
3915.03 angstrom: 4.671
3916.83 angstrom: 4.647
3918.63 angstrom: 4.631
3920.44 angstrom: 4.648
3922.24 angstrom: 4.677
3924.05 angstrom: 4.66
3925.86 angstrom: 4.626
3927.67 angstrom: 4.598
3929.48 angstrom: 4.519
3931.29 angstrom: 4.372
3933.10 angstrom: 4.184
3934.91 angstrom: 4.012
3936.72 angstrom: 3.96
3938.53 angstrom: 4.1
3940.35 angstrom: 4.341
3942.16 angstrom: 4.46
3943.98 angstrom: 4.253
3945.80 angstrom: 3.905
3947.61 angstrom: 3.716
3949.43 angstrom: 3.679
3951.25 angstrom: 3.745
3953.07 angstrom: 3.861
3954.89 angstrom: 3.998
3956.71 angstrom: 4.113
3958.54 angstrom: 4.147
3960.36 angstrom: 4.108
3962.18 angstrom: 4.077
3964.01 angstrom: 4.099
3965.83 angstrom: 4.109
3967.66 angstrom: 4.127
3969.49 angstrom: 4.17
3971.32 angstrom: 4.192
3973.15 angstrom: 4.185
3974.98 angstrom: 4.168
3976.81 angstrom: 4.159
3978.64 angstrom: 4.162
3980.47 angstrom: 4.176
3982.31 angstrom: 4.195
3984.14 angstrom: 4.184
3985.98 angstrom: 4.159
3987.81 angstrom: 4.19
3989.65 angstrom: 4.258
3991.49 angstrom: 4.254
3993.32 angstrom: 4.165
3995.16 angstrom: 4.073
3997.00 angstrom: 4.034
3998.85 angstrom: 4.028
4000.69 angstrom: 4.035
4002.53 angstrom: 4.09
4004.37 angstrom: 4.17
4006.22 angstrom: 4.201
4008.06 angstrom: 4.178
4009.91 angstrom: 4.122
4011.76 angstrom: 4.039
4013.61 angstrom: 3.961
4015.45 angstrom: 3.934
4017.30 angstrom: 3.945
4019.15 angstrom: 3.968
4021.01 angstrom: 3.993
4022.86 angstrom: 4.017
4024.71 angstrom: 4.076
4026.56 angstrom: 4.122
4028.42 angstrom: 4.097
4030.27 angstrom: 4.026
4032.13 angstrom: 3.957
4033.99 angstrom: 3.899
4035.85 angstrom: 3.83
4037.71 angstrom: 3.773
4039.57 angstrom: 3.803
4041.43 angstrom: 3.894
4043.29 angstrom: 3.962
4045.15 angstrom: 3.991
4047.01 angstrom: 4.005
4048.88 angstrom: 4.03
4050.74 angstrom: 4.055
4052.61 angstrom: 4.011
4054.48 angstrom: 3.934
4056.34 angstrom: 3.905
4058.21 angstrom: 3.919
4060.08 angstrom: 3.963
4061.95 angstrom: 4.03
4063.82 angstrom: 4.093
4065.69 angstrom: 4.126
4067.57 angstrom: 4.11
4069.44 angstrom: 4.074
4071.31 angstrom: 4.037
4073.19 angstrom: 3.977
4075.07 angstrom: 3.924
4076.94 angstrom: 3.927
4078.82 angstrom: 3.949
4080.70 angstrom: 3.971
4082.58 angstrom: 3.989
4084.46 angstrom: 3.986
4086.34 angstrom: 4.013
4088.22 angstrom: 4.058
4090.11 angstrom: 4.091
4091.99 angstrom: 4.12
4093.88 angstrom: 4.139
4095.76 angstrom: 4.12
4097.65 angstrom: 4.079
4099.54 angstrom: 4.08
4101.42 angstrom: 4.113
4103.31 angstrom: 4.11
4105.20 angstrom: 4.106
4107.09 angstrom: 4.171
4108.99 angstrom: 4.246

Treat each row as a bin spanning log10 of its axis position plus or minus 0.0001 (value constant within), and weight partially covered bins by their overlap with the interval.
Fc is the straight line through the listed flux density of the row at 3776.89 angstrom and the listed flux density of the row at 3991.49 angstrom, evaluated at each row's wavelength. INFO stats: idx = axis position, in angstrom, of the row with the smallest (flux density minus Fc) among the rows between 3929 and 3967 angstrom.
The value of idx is 3949.43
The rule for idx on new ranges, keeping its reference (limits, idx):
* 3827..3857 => 3834.73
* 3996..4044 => 4037.71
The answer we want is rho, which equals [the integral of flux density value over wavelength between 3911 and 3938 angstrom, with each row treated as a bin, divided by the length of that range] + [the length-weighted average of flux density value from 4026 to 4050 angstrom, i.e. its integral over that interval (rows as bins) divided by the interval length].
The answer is 8.5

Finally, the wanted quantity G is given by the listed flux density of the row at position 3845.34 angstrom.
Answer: 4.857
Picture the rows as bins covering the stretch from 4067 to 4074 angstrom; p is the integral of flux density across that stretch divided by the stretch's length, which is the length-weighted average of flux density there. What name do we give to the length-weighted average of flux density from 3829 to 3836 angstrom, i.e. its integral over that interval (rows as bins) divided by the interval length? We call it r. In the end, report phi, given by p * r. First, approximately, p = 4.05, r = 4.65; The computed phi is 18.8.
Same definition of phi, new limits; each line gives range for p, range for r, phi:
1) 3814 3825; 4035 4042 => 18.2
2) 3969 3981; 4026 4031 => 17.0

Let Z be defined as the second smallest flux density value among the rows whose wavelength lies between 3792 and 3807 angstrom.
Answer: 4.618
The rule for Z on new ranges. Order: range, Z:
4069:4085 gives 3.927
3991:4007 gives 4.034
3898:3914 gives 4.675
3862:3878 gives 4.74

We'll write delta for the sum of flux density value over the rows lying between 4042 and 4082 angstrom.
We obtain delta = 84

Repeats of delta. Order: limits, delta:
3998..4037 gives 85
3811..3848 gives 100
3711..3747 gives 93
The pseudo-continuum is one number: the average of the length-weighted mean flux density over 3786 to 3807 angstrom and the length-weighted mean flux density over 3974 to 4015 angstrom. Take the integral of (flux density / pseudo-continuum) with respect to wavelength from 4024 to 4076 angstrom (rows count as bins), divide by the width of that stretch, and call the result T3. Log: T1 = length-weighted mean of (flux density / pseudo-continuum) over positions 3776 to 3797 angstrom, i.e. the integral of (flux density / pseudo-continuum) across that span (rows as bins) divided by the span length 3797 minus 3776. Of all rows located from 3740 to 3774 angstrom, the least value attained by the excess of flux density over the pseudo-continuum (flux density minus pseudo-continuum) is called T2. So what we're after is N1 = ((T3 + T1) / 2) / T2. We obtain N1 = -8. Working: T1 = 1.05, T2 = -0.12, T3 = 0.91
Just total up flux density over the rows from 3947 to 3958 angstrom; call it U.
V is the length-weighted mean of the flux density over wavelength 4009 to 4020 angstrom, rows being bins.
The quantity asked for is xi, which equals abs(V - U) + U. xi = 42.2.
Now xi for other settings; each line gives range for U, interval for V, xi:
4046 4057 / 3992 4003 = 43.8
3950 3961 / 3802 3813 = 43.2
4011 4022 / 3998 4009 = 43.6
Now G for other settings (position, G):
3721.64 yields 4.344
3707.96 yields 4.64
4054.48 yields 3.934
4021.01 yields 3.993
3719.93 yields 4.385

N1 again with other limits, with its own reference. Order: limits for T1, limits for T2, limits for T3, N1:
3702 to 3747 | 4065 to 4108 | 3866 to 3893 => -2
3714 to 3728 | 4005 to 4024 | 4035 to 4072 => -2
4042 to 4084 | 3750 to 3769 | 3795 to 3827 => -11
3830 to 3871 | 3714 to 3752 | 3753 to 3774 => -8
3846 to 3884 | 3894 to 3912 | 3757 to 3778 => 5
